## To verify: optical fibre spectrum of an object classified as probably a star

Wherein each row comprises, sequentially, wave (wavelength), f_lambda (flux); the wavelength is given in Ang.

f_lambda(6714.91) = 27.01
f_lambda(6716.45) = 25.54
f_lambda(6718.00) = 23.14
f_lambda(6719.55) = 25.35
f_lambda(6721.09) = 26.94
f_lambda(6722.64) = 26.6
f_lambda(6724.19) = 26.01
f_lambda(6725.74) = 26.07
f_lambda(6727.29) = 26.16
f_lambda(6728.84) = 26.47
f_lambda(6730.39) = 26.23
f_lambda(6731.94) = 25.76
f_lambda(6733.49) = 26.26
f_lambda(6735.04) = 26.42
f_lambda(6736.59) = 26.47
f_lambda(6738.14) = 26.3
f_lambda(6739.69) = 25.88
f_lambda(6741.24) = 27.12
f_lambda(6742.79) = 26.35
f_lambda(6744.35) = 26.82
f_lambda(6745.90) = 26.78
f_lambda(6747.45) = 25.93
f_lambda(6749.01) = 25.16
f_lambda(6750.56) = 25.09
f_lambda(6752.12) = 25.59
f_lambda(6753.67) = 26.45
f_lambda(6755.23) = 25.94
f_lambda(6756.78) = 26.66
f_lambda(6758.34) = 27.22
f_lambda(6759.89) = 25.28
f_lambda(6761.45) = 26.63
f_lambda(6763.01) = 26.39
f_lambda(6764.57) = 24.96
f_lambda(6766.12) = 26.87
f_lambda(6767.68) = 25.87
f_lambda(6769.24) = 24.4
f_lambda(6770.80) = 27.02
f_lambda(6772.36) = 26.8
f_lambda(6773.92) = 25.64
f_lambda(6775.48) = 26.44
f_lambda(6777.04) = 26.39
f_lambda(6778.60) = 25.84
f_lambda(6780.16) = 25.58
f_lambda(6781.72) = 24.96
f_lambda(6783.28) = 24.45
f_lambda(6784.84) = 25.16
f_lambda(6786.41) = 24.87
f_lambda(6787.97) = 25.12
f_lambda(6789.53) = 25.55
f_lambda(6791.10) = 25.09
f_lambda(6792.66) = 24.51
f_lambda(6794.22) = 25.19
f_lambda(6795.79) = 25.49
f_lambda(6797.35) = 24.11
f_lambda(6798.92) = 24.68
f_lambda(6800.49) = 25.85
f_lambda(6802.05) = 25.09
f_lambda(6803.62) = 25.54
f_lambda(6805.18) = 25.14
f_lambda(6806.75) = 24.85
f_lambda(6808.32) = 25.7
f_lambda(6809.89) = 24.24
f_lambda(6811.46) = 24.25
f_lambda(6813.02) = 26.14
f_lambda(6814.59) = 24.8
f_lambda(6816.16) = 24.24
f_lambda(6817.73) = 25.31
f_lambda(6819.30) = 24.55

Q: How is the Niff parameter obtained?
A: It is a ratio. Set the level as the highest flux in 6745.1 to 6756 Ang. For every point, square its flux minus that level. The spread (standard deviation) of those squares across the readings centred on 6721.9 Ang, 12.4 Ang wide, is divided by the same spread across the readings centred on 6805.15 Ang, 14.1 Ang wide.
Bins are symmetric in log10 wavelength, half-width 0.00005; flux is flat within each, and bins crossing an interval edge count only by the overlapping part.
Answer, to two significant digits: 2.1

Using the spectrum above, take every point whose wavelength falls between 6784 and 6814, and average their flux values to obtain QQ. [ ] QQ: 25.1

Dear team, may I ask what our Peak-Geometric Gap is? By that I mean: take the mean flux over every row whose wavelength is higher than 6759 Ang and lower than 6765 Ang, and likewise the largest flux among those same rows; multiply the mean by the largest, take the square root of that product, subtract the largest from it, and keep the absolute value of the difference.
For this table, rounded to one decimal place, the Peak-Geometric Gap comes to 0.4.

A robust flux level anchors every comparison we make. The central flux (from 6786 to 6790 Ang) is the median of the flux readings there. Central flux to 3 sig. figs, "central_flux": 25.1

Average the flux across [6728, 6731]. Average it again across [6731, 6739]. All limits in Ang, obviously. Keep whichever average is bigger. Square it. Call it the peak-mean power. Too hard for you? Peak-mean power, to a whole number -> 694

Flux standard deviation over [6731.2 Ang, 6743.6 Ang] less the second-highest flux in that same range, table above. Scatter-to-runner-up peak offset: -26.1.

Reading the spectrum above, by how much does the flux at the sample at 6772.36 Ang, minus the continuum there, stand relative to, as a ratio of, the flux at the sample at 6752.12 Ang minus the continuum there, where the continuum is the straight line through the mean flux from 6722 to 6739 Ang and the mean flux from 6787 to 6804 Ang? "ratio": -5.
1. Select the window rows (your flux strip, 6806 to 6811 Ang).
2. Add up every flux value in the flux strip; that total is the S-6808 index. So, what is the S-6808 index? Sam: 75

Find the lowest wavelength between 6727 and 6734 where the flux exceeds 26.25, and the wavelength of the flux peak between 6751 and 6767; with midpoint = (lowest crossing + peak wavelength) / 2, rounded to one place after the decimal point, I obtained 6743.6 Ang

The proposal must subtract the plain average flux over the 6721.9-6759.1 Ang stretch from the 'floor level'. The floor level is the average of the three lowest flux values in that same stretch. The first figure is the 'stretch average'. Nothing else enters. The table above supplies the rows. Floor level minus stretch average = -1.0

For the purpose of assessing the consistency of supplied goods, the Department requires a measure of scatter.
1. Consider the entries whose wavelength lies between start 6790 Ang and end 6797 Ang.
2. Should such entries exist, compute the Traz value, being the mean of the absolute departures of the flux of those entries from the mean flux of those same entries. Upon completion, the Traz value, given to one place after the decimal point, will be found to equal 0.3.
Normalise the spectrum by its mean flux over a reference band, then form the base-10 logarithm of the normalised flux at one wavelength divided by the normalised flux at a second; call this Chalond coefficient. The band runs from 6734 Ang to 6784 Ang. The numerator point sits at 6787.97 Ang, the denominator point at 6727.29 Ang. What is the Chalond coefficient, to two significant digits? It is -0.018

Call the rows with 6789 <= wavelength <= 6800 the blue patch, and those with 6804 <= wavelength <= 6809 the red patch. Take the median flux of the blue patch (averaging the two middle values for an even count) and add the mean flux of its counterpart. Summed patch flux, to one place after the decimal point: 50.3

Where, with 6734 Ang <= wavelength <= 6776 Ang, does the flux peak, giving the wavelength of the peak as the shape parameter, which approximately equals 6758.34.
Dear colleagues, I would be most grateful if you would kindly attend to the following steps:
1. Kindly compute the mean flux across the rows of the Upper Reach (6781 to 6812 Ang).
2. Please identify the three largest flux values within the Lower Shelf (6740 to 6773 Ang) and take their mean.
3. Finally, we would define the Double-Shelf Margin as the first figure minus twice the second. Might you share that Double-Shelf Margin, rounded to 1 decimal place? -29.2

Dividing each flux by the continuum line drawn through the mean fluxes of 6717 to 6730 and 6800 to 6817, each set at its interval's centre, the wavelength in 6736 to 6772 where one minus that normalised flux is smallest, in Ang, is 6758.34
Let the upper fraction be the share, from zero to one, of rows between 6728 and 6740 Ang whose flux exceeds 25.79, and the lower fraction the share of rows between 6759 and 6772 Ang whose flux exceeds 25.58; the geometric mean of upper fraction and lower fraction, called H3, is 0.74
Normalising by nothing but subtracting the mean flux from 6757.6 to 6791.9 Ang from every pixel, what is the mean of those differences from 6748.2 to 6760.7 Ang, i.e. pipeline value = 0.2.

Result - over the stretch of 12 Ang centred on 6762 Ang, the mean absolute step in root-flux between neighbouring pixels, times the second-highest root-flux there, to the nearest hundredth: 0.61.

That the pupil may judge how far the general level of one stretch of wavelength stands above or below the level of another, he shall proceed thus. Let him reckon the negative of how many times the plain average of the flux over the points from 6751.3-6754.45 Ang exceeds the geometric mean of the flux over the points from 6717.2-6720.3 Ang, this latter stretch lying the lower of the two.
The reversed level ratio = -1.07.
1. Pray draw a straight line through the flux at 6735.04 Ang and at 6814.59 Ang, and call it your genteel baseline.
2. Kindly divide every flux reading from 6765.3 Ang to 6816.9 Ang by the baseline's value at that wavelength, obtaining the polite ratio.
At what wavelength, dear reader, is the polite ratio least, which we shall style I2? 6769.24 Ang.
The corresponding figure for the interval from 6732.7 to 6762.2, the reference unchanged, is 6750.56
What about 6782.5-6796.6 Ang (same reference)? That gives 6783.28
